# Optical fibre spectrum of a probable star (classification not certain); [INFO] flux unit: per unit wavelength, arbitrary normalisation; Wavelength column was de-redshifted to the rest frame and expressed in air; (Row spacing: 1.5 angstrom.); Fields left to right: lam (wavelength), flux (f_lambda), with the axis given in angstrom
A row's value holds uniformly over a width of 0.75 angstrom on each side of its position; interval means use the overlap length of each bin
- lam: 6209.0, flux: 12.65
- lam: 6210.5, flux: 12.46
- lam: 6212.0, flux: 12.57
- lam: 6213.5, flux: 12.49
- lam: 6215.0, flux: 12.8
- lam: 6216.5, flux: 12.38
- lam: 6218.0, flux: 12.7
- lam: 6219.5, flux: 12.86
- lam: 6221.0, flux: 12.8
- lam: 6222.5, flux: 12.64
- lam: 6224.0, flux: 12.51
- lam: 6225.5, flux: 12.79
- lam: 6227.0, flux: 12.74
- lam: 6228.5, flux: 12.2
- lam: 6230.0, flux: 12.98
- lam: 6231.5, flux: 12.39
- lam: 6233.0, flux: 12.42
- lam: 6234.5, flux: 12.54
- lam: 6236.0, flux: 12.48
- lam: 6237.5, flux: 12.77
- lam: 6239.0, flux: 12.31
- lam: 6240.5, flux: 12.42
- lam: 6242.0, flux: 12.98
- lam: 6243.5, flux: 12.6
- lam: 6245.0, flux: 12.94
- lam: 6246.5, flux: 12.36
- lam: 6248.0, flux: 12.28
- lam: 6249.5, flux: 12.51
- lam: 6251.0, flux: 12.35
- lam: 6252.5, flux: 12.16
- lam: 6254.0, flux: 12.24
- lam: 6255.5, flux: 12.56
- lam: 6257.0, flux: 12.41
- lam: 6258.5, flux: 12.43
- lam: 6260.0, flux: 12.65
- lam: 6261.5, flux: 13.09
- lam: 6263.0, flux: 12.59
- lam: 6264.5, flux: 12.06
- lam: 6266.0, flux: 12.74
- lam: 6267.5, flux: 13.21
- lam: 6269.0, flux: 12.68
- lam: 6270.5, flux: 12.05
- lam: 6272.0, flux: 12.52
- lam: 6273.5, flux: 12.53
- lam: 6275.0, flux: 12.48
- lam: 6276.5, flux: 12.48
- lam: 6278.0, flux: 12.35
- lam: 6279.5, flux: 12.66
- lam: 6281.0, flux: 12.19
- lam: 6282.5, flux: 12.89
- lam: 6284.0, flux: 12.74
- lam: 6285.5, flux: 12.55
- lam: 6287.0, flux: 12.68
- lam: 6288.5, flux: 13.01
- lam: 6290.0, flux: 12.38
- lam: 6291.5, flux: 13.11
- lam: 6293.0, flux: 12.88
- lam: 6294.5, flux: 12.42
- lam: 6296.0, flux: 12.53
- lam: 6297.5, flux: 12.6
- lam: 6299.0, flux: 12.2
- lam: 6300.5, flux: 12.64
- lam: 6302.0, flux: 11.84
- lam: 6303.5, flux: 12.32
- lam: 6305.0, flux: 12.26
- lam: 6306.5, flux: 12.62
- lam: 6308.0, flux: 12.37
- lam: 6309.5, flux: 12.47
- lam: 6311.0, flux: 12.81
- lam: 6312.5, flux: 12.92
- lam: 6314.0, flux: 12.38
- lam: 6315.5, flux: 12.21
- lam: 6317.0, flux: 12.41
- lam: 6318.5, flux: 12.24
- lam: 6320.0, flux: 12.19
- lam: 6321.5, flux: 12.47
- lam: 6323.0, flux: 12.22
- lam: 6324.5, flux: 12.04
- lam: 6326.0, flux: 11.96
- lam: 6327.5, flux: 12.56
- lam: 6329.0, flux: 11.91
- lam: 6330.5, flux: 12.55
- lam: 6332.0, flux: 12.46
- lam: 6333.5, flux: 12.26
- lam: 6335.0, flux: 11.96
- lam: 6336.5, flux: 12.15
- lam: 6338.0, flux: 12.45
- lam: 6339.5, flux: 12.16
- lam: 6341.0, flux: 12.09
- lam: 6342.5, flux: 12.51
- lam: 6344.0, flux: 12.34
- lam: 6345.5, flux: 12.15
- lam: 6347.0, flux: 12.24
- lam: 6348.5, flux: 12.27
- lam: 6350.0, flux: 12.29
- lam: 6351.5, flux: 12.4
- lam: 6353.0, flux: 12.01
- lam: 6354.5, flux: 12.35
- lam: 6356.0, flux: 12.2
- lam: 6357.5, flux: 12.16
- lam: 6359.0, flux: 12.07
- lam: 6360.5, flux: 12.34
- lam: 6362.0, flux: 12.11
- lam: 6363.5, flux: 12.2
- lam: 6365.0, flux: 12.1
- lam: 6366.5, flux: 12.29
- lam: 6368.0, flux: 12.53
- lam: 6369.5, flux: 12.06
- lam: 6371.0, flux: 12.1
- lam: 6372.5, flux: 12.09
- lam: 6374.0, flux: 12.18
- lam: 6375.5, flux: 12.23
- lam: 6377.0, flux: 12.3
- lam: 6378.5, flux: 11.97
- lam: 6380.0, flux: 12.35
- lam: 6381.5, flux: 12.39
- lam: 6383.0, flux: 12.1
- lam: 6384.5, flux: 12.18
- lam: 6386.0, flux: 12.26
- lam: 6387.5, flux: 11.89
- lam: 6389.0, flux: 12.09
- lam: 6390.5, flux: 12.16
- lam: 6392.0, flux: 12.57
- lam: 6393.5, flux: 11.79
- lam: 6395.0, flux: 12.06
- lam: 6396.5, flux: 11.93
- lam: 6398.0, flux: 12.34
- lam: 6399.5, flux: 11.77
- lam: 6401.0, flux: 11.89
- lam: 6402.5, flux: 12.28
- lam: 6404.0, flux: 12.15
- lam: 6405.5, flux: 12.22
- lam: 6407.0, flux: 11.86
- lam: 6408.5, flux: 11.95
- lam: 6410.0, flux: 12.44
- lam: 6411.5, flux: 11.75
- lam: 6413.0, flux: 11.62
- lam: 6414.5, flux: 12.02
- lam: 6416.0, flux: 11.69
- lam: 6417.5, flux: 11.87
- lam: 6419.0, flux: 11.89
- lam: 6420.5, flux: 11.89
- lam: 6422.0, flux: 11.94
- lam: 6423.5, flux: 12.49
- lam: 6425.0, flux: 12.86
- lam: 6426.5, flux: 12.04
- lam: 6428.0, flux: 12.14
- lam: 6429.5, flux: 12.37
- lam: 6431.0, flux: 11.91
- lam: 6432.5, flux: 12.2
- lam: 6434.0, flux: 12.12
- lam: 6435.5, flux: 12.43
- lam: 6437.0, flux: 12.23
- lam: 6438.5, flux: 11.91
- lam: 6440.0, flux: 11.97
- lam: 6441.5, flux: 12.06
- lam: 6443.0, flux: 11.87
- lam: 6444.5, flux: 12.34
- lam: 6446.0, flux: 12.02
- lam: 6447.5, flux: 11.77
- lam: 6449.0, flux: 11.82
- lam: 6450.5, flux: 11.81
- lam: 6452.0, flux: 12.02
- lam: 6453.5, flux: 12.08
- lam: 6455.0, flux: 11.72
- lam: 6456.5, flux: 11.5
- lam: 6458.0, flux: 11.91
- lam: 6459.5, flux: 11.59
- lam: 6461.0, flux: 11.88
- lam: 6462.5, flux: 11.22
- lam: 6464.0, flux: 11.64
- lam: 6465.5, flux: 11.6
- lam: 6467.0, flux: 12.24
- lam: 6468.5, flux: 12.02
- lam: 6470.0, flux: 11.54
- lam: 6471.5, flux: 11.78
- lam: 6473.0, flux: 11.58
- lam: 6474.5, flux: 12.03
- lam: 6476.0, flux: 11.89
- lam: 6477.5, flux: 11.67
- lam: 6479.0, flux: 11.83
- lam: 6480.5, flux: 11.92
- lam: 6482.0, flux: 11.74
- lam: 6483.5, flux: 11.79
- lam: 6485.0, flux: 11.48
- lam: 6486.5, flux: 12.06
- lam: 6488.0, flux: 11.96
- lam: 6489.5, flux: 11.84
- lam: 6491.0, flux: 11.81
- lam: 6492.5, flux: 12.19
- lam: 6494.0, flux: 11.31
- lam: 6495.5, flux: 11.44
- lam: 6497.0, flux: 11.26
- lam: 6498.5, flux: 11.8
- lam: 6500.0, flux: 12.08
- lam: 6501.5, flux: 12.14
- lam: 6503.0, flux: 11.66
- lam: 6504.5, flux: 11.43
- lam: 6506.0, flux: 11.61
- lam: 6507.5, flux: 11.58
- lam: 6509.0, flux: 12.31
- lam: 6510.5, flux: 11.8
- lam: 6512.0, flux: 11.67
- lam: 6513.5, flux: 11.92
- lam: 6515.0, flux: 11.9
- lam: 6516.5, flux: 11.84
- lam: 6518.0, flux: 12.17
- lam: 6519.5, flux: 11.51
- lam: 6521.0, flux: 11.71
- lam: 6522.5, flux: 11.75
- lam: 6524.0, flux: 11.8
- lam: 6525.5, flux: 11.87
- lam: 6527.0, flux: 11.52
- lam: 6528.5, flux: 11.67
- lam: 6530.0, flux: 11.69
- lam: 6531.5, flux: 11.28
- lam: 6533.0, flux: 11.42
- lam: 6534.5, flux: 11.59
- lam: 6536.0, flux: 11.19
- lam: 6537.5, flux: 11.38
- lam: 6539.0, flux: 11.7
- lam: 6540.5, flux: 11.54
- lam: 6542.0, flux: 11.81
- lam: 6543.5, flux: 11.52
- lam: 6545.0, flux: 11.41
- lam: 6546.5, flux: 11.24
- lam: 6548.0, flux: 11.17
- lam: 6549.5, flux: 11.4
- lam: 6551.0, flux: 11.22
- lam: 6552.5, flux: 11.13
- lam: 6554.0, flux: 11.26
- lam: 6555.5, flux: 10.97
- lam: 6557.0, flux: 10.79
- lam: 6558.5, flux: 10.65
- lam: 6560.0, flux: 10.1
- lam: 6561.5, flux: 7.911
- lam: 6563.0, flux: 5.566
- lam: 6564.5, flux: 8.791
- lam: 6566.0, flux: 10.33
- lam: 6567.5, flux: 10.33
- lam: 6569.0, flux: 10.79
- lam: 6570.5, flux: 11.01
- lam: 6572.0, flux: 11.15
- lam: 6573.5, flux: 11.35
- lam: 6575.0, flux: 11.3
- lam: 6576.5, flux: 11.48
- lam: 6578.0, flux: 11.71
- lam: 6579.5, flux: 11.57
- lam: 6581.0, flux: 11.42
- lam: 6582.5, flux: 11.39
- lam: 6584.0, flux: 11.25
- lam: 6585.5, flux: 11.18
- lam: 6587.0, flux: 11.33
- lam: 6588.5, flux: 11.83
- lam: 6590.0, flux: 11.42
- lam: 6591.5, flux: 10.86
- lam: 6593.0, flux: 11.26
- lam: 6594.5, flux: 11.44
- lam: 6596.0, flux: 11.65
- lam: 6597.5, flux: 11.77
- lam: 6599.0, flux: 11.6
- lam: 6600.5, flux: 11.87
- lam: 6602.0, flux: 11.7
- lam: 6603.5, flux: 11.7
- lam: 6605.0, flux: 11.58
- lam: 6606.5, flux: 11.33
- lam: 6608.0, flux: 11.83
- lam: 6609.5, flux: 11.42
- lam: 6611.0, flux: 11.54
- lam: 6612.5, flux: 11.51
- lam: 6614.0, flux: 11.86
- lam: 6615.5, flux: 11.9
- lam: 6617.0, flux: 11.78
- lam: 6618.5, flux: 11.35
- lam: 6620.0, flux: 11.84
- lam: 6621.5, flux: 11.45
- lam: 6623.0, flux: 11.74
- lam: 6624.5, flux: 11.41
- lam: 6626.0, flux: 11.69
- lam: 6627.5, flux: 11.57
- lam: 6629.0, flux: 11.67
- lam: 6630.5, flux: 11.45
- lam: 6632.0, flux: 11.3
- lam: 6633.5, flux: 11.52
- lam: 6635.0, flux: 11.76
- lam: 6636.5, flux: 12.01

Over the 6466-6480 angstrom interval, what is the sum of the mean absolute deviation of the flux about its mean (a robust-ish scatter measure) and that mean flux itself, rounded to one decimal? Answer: 12.0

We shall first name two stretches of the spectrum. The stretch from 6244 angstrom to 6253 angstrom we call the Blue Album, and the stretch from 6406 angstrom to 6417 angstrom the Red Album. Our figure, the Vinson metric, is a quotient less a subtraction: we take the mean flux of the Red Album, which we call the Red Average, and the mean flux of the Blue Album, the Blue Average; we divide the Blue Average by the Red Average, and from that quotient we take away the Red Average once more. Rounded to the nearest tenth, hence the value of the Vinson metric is -10.9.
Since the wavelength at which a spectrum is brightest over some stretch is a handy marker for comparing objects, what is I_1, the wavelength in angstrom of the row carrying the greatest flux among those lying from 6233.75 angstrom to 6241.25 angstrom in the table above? 6237.5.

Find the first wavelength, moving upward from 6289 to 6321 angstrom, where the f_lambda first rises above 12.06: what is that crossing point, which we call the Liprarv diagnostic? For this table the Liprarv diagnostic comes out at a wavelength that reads 6290.0 angstrom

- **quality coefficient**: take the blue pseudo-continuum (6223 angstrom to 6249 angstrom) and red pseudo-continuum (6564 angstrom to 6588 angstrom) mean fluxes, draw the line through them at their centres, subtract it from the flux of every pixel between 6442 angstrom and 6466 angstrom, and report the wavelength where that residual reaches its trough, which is 6462.5 angstrom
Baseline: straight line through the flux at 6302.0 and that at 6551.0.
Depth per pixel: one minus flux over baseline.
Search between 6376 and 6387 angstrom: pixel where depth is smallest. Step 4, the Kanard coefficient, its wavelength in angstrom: 6381.5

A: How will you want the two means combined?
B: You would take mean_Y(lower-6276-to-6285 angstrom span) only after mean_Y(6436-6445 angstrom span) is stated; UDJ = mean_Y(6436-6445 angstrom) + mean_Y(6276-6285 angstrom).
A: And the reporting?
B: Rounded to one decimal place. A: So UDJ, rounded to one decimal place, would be 24.6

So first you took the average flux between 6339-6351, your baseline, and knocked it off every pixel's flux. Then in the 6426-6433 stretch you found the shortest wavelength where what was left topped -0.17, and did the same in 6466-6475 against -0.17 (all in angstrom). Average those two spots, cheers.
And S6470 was 6447.5 angstrom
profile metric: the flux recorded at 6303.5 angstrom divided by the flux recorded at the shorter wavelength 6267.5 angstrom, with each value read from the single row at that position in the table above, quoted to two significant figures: 0.93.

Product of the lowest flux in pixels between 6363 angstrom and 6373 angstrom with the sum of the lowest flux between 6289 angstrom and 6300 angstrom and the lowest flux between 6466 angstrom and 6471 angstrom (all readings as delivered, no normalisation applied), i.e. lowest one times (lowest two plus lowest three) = 286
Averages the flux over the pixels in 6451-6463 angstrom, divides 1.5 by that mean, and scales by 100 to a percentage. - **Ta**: 12.8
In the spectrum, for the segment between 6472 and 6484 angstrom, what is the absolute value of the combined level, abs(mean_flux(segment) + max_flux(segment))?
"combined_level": 23.8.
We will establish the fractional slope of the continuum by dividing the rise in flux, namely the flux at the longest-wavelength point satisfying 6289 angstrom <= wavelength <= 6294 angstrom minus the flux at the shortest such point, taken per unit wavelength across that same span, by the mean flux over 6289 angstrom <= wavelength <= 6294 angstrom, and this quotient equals 0.0130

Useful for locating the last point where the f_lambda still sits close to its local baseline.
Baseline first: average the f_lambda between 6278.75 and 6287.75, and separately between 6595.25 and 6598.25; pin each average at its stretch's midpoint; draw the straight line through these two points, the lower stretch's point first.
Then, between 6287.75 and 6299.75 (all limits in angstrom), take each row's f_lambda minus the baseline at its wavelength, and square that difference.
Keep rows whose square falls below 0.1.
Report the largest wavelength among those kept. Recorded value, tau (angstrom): 6297.5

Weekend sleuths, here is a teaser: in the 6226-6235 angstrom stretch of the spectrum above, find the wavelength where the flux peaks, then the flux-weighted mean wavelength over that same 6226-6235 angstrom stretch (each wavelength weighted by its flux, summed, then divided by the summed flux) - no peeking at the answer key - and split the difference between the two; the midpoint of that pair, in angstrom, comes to 6230.4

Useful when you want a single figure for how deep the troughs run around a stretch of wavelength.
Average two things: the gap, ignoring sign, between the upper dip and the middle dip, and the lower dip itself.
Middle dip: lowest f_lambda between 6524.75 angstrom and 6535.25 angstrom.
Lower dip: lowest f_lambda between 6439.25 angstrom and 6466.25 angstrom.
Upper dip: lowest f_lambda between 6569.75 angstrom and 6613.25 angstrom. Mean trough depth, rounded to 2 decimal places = 5.82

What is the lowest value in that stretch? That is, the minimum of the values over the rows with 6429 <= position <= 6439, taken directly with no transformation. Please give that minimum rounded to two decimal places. 11.91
